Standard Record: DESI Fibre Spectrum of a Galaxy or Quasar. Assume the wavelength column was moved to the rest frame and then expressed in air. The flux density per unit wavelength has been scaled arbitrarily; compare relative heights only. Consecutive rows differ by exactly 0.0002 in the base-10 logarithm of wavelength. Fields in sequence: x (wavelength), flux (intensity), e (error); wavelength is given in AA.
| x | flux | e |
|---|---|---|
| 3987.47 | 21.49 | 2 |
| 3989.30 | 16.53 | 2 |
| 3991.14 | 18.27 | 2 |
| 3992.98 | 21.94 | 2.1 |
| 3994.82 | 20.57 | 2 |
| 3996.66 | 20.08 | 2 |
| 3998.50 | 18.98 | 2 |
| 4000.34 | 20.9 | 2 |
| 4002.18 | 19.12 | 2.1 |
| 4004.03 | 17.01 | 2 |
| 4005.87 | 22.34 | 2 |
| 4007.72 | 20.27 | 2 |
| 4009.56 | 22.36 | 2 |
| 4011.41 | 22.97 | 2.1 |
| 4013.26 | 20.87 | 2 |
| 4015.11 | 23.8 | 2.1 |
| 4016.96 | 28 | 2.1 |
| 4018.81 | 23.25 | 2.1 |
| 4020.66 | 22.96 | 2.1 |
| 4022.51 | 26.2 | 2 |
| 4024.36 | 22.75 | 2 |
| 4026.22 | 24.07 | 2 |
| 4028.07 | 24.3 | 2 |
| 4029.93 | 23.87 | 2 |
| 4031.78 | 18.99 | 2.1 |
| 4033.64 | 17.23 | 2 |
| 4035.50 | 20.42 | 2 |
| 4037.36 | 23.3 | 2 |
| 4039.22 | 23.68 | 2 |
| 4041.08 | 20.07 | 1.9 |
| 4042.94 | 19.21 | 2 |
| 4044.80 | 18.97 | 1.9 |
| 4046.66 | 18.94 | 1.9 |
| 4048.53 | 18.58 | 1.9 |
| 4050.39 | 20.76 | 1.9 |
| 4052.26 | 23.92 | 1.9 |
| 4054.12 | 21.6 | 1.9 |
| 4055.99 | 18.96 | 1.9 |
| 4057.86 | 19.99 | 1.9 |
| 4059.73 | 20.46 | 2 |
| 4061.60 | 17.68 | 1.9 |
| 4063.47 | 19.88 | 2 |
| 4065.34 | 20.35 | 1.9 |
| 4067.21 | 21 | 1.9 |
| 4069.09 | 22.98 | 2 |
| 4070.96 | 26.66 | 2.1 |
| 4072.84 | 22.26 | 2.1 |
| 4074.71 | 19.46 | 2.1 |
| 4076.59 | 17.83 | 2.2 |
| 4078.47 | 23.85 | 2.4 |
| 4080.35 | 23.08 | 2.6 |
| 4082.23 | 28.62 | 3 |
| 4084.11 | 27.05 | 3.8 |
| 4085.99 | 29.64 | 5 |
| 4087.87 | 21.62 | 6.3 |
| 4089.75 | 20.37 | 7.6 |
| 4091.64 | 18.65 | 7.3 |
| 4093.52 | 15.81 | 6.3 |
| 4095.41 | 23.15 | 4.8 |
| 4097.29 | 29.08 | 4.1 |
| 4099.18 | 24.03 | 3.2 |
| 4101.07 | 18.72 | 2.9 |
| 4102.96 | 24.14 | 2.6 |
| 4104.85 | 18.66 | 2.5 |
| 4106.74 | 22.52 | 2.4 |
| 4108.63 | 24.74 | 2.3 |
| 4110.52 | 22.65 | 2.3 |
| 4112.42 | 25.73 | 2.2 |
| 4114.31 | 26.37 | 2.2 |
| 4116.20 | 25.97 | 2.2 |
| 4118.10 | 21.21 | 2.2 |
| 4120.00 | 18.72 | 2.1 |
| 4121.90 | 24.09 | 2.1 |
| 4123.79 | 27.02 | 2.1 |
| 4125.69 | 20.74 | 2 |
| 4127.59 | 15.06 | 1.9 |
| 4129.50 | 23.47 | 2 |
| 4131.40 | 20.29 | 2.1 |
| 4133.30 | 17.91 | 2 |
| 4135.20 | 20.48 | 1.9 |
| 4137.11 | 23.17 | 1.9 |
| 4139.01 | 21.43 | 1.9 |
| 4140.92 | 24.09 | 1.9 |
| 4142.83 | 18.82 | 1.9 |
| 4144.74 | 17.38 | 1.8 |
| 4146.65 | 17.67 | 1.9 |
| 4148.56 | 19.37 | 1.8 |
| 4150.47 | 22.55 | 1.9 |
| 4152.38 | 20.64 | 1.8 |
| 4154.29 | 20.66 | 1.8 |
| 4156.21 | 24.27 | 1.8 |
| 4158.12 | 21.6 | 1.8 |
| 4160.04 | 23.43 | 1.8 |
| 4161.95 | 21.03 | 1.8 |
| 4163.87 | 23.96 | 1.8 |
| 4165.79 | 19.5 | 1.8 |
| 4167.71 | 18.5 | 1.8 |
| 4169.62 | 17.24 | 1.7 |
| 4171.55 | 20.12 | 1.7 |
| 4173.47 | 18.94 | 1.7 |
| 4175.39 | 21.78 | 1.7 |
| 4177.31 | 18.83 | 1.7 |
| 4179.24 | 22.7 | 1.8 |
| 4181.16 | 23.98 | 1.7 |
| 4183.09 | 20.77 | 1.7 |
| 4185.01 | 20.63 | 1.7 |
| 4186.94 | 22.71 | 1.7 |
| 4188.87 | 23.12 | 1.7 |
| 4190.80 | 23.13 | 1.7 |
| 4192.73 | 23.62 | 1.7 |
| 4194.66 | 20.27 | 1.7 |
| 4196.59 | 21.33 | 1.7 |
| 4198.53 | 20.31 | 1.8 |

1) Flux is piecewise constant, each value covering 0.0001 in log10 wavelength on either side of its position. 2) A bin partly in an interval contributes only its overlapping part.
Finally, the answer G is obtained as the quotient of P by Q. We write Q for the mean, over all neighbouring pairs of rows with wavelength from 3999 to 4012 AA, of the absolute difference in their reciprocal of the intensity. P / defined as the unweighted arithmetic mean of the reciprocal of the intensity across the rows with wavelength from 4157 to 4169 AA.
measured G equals 8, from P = 0.047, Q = 0.0059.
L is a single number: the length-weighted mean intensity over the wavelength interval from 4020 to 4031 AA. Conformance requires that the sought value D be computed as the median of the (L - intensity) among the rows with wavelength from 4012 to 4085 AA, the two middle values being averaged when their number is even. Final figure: 2.4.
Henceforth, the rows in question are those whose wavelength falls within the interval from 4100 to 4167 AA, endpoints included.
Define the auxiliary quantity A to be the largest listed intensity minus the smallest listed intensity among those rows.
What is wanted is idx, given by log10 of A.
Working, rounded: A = 12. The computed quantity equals 1.08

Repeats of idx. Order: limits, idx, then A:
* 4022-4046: 0.95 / 9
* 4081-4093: 1.04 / 11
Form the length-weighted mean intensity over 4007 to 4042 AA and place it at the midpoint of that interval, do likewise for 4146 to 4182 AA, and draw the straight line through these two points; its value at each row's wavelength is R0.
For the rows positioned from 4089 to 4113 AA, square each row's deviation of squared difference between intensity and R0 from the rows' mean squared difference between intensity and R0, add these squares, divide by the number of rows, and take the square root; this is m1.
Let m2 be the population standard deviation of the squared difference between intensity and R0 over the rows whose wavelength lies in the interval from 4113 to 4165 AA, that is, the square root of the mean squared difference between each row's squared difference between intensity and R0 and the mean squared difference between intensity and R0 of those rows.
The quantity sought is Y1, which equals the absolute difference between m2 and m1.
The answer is 5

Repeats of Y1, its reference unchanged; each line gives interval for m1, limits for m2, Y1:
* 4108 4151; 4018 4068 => 4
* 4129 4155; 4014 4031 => 4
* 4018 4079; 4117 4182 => 1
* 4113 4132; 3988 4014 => 1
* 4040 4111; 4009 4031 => 7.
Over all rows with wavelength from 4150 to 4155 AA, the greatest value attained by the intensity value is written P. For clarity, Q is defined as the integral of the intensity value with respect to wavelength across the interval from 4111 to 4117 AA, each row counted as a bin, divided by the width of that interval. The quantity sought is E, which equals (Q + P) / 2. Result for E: 24.2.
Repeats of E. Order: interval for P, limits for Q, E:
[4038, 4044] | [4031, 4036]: 21.2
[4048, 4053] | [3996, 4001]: 21.9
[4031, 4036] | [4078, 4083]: 22.8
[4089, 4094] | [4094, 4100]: 22.5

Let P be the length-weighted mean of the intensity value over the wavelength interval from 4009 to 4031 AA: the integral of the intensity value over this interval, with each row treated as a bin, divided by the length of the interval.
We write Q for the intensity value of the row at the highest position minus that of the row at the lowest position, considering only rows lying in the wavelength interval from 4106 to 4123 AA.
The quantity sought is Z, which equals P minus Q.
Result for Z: 22.2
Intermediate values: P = 23.8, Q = 2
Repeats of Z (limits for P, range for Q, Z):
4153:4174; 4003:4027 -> 13.8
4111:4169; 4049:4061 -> 21.8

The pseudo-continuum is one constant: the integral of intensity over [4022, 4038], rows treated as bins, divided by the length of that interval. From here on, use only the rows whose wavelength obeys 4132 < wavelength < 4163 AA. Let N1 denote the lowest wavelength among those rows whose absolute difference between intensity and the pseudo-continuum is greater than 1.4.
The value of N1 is 4133.30 AA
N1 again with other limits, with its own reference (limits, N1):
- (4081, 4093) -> 4082.23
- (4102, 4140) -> 4102.96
